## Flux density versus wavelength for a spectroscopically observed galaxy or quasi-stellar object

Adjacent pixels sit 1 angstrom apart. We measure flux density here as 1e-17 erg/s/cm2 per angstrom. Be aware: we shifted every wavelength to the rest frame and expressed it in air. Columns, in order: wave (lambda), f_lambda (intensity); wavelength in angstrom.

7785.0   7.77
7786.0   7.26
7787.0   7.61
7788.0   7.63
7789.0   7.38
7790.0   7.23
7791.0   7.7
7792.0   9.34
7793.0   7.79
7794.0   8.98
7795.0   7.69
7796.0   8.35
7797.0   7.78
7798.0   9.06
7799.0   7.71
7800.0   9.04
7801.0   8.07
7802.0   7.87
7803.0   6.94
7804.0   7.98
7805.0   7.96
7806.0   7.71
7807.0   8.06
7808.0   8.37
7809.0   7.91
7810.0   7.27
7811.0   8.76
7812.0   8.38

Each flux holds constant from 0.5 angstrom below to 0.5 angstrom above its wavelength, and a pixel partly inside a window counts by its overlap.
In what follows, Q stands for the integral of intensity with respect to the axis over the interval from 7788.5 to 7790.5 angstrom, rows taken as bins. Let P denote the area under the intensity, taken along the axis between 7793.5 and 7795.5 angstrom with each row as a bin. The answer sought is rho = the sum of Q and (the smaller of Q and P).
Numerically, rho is 29.2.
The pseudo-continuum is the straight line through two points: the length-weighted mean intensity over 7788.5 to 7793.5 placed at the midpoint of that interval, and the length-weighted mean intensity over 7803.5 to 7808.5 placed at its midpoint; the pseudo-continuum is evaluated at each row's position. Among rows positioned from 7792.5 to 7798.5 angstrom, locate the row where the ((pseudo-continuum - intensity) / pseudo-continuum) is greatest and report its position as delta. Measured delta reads 7795.0 angstrom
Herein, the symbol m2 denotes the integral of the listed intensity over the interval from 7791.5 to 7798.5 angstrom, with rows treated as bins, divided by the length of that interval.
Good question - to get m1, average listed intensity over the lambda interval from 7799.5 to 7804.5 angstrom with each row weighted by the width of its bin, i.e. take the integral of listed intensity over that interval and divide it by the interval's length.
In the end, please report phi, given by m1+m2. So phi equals 16.4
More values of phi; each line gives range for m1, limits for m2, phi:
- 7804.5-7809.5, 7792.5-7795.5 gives 16.2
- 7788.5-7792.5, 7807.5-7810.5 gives 15.8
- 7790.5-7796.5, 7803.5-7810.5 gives 16.2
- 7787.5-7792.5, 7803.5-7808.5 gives 15.9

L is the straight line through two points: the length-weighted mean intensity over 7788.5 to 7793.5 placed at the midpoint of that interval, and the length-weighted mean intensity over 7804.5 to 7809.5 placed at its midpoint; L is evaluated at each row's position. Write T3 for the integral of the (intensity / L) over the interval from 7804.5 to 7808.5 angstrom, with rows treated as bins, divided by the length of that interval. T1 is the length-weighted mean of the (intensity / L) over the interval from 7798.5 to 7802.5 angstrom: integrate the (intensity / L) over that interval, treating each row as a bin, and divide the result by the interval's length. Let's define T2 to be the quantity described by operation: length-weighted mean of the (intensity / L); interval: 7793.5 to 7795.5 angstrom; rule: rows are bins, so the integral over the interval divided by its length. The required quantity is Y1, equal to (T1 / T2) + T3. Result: 1.98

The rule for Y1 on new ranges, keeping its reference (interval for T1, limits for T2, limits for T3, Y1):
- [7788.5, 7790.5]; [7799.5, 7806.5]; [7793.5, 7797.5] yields 1.97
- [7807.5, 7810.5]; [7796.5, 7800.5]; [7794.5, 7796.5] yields 1.94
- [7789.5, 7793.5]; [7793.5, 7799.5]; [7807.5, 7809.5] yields 1.99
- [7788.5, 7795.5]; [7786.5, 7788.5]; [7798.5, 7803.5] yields 2.04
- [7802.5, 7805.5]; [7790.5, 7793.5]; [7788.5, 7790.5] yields 1.84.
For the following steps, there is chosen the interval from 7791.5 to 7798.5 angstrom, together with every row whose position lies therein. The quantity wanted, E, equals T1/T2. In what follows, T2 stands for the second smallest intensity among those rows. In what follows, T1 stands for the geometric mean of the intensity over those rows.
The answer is 1.08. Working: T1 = 8.4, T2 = 7.78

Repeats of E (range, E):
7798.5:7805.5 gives 1.03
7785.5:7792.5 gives 1.06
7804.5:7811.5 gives 1.04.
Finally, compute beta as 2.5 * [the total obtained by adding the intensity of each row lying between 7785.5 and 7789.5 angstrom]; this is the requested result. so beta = 74.7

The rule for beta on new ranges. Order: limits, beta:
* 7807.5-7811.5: 80.8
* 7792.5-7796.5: 82.0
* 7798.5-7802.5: 81.7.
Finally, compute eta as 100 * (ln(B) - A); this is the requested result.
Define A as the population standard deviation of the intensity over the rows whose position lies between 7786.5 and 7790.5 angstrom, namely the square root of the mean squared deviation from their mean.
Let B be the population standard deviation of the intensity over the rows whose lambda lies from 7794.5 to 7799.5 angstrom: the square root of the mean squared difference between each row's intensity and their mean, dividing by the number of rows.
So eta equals -80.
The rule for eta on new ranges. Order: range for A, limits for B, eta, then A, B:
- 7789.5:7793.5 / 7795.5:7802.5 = -143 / 0.79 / 0.53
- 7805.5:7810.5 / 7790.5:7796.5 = -80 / 0.37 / 0.65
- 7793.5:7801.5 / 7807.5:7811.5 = -116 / 0.57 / 0.55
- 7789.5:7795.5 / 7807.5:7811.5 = -135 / 0.76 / 0.55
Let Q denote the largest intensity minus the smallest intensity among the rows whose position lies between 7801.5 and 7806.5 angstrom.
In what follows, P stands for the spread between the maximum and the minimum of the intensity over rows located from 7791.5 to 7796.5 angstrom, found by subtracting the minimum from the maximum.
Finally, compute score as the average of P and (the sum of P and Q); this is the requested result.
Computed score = 2.2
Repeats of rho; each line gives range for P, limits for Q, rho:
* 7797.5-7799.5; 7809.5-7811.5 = 32.1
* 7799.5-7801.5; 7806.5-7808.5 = 32.9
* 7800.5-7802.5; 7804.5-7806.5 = 31.3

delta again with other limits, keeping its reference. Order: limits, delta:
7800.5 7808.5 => 7803.0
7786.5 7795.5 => 7790.0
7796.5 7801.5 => 7799.0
